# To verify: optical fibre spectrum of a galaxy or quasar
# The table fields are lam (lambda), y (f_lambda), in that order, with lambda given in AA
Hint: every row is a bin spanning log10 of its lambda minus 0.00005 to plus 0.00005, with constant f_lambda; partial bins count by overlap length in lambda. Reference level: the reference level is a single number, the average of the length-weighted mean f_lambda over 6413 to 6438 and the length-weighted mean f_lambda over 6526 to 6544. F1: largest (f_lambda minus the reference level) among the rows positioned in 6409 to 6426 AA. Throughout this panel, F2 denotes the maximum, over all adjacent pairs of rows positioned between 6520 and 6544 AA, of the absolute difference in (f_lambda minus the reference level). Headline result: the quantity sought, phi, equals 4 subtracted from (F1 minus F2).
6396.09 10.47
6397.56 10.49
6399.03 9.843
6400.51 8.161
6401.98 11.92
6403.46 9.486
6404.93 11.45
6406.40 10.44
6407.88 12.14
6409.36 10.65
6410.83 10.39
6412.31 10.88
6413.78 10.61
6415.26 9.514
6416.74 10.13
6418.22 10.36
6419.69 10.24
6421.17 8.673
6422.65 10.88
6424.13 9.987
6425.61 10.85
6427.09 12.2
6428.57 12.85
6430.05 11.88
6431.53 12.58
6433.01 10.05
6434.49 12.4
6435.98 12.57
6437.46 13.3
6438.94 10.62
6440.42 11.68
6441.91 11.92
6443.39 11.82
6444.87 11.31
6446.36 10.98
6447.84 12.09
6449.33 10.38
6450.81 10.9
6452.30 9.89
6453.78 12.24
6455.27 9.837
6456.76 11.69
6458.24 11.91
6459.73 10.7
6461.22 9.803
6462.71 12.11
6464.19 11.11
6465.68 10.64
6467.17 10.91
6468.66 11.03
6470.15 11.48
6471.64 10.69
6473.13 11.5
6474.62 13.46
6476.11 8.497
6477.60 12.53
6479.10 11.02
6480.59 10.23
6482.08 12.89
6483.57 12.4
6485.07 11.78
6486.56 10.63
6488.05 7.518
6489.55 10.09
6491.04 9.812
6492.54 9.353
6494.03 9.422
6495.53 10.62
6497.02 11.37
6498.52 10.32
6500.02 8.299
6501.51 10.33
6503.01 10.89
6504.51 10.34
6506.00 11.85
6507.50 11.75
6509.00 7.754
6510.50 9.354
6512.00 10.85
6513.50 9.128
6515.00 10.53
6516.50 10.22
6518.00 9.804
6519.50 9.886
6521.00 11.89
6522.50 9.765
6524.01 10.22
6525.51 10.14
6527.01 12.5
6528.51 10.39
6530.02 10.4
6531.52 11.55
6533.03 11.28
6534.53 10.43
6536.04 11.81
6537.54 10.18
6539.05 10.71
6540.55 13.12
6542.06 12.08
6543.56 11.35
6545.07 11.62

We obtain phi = -6.7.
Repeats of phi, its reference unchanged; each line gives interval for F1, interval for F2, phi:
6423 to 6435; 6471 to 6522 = -7.3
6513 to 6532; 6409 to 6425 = -4.9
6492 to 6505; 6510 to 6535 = -6.2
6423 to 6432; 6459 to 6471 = -4.7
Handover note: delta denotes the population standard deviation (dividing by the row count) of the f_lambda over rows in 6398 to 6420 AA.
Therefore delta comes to 0.96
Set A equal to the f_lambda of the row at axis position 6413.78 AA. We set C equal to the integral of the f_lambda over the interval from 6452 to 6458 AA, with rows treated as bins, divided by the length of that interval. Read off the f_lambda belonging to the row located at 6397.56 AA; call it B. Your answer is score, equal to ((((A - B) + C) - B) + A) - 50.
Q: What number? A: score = -38.7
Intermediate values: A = 10.61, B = 10.49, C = 11.1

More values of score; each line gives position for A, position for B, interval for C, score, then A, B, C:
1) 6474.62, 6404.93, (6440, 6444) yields -34.2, 13.46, 11.45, 11.8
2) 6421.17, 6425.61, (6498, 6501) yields -45.0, 8.673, 10.85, 9.3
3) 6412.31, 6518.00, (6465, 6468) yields -37.1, 10.88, 9.804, 10.8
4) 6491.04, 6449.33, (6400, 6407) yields -40.8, 9.812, 10.38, 10.4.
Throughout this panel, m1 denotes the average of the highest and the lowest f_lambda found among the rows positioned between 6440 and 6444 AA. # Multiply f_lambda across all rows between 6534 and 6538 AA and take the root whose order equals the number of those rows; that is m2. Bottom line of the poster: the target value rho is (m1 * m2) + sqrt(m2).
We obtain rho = 131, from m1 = 11.8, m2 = 10.8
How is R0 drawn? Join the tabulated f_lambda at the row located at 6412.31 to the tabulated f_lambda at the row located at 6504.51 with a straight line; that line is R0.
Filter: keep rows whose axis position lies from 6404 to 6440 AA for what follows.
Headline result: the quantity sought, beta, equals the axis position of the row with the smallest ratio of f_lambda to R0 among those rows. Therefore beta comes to 6421.17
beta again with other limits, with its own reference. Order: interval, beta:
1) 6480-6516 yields 6488.05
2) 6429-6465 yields 6461.22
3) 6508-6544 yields 6509.00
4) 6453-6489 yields 6488.05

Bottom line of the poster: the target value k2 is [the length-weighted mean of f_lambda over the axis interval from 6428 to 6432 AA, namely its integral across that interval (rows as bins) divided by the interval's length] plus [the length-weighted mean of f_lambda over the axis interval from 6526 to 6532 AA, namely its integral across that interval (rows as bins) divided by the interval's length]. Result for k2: 23.6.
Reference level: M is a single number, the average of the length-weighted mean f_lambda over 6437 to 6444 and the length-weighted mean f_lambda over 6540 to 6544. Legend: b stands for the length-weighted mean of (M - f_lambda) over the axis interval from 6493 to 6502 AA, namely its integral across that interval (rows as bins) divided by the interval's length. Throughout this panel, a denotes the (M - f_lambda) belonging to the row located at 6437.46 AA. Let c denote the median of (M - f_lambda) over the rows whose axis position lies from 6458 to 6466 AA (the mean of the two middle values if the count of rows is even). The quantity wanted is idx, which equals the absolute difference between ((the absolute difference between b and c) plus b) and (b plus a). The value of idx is 2.16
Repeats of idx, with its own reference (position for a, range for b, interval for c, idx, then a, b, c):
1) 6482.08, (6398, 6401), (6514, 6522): 1.88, -0.9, 2.8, 1.79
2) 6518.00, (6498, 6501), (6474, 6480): 0.26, 2.2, 2.7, 0.24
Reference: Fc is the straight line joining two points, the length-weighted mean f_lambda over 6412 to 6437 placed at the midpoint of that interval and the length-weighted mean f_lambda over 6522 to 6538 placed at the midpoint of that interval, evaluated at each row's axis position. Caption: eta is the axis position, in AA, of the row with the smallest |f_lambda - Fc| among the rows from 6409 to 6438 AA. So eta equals 6422.65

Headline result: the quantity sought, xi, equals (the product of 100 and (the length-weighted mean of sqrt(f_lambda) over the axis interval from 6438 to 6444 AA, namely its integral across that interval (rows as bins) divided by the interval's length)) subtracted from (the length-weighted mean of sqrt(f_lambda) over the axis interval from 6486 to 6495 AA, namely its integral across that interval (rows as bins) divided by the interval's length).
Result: -337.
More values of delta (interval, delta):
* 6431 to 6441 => 1.08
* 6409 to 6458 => 1.07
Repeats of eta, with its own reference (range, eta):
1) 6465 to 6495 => 6467.17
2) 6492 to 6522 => 6512.00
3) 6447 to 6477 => 6467.17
